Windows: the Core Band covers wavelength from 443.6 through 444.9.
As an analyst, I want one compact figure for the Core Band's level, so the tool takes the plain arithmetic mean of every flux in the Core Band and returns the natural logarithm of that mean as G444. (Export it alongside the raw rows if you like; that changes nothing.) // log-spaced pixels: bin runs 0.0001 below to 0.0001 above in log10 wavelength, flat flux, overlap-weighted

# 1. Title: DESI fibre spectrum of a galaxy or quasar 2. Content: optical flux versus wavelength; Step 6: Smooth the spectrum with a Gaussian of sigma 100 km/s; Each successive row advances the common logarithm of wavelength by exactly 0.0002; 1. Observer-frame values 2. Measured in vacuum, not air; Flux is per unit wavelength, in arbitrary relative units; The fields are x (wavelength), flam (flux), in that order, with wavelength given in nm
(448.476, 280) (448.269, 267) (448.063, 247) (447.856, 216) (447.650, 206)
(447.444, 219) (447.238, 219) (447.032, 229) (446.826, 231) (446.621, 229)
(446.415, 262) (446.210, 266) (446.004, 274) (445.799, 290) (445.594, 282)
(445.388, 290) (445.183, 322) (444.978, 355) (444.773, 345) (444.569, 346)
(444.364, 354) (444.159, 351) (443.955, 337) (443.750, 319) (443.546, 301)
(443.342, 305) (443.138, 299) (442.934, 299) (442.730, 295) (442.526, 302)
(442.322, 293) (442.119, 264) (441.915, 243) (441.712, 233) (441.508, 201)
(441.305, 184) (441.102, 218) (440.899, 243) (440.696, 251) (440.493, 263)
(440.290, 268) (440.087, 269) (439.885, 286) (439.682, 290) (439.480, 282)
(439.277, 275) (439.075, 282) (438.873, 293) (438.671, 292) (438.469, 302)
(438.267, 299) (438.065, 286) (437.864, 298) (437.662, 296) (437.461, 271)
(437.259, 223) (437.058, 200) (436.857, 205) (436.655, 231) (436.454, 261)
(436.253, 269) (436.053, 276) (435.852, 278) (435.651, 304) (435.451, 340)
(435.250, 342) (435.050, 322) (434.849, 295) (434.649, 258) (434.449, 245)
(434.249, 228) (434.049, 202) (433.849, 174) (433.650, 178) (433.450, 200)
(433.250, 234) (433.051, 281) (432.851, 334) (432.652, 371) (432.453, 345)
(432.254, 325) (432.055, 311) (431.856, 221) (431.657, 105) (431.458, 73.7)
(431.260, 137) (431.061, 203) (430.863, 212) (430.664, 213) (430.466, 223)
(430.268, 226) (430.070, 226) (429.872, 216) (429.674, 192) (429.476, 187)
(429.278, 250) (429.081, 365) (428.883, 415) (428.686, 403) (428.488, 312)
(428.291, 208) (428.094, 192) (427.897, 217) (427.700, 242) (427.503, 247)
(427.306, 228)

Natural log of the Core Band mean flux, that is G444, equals 5.83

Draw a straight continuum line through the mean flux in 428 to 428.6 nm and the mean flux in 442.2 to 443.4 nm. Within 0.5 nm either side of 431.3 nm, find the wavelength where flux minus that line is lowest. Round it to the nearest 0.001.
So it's 431.458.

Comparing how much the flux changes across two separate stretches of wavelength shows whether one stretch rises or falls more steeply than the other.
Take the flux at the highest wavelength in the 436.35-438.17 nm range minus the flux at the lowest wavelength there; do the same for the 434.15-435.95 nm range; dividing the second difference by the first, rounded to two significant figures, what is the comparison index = 2.0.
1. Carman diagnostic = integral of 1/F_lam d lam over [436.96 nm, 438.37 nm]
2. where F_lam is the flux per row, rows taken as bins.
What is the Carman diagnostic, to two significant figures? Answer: 0.0054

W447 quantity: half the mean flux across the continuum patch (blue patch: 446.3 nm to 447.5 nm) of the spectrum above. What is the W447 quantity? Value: 116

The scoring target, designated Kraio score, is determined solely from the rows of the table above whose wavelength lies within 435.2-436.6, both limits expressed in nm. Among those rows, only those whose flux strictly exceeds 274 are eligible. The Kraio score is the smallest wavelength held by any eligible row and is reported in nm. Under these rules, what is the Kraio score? 435.250 nm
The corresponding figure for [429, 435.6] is 429.081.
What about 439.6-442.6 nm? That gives 439.682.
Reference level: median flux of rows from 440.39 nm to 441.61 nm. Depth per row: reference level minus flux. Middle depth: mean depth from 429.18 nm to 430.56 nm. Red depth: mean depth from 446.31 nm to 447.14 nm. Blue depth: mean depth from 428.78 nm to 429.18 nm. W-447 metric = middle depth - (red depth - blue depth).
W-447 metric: -139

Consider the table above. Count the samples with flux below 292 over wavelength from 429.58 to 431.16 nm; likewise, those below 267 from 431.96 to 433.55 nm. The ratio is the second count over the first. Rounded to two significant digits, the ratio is 0.25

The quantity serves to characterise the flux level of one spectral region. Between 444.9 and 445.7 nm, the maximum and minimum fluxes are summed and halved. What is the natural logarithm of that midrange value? 5.76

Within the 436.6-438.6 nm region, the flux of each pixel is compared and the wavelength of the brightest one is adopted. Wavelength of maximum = 438.469 nm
